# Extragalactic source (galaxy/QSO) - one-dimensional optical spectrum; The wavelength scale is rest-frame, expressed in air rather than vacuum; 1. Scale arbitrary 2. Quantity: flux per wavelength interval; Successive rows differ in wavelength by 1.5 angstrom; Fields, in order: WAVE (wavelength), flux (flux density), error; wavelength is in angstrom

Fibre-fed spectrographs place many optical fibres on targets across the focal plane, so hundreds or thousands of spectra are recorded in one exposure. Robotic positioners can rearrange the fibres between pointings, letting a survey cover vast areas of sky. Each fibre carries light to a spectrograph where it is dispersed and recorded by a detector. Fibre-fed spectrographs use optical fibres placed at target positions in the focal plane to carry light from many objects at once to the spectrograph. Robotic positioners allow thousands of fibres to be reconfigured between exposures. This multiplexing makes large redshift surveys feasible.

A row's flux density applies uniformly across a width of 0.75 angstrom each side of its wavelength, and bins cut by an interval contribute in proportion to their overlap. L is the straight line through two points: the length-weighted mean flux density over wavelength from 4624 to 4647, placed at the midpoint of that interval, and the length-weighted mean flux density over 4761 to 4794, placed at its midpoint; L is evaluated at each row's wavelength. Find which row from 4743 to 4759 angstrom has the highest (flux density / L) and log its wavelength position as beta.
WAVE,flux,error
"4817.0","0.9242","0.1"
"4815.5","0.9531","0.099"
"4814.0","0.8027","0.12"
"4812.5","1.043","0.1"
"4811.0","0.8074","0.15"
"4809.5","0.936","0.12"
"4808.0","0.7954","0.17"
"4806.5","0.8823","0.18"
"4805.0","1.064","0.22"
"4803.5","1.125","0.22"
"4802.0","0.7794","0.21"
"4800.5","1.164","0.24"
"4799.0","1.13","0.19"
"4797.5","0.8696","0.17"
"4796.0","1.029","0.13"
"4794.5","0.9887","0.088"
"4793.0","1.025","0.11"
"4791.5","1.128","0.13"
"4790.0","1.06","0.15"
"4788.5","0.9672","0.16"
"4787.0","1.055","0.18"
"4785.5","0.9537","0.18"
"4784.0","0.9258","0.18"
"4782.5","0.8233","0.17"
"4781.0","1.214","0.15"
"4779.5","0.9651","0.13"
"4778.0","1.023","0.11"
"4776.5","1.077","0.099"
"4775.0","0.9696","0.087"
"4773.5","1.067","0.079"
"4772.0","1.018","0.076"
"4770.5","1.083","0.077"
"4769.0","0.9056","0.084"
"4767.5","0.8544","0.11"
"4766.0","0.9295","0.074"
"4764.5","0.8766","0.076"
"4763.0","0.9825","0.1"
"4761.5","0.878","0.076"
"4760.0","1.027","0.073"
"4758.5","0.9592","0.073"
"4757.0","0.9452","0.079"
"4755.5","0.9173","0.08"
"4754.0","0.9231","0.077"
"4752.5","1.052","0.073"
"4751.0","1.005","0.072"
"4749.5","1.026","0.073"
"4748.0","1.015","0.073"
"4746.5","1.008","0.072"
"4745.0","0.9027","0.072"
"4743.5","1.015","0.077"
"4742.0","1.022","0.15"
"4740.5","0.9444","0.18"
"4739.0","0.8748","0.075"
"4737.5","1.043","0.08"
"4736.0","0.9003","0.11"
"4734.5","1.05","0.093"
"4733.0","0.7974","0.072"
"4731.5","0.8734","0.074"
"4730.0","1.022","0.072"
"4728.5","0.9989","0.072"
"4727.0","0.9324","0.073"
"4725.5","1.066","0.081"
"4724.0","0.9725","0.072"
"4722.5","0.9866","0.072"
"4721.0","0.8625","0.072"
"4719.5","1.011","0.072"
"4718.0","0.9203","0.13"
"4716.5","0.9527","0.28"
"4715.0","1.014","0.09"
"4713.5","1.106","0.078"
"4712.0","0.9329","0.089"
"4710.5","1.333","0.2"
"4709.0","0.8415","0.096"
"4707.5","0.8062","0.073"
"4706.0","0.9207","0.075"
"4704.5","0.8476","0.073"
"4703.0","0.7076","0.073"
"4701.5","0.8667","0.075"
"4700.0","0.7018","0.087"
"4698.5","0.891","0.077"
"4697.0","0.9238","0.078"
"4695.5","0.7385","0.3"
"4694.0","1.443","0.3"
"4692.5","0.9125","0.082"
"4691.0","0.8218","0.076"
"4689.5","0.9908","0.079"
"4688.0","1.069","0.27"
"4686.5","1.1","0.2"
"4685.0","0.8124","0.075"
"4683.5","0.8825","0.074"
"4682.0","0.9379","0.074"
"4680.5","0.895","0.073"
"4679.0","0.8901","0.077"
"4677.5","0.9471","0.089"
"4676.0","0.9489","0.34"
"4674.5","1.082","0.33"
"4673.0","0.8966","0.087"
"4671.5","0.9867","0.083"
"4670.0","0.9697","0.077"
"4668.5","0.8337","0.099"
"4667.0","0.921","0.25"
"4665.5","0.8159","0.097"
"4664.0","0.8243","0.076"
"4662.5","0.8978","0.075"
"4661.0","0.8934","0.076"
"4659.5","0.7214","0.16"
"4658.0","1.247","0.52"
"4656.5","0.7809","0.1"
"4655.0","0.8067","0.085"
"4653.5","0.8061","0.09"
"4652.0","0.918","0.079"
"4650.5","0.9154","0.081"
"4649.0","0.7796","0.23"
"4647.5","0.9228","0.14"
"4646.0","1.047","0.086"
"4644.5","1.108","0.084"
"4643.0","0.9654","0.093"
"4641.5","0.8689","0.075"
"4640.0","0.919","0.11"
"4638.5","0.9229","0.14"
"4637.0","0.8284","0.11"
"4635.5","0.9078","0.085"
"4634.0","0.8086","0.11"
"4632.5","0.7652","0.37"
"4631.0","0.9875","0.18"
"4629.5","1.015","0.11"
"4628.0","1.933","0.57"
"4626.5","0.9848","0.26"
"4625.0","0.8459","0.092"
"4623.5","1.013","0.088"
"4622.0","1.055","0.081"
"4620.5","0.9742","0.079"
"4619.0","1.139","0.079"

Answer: 4752.5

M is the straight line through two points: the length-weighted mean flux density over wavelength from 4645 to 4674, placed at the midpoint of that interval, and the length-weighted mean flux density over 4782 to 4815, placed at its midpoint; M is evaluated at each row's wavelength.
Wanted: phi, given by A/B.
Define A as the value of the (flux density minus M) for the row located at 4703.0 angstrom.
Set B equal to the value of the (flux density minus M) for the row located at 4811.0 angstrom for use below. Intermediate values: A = -0.21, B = -0.17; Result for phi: 1.2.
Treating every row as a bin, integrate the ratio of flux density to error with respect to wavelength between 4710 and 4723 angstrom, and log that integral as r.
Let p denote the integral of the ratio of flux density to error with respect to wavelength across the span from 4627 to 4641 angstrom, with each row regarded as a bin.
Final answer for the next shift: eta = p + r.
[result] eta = 229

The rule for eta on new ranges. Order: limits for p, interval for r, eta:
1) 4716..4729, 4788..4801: 247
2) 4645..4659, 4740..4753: 272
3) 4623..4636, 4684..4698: 205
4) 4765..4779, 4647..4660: 256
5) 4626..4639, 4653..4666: 191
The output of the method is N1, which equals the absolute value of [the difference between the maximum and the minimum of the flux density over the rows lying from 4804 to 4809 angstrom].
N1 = 0.27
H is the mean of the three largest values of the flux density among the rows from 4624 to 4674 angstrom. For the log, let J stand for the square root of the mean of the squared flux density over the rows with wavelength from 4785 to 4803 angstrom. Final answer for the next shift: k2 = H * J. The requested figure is 1.46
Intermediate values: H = 1.43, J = 1.02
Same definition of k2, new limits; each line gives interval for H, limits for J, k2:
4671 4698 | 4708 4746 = 1.18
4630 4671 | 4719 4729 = 1.11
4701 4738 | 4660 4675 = 1.07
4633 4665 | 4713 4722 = 1.11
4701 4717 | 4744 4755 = 1.14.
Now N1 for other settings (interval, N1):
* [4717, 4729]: 0.20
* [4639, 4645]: 0.24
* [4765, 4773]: 0.23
